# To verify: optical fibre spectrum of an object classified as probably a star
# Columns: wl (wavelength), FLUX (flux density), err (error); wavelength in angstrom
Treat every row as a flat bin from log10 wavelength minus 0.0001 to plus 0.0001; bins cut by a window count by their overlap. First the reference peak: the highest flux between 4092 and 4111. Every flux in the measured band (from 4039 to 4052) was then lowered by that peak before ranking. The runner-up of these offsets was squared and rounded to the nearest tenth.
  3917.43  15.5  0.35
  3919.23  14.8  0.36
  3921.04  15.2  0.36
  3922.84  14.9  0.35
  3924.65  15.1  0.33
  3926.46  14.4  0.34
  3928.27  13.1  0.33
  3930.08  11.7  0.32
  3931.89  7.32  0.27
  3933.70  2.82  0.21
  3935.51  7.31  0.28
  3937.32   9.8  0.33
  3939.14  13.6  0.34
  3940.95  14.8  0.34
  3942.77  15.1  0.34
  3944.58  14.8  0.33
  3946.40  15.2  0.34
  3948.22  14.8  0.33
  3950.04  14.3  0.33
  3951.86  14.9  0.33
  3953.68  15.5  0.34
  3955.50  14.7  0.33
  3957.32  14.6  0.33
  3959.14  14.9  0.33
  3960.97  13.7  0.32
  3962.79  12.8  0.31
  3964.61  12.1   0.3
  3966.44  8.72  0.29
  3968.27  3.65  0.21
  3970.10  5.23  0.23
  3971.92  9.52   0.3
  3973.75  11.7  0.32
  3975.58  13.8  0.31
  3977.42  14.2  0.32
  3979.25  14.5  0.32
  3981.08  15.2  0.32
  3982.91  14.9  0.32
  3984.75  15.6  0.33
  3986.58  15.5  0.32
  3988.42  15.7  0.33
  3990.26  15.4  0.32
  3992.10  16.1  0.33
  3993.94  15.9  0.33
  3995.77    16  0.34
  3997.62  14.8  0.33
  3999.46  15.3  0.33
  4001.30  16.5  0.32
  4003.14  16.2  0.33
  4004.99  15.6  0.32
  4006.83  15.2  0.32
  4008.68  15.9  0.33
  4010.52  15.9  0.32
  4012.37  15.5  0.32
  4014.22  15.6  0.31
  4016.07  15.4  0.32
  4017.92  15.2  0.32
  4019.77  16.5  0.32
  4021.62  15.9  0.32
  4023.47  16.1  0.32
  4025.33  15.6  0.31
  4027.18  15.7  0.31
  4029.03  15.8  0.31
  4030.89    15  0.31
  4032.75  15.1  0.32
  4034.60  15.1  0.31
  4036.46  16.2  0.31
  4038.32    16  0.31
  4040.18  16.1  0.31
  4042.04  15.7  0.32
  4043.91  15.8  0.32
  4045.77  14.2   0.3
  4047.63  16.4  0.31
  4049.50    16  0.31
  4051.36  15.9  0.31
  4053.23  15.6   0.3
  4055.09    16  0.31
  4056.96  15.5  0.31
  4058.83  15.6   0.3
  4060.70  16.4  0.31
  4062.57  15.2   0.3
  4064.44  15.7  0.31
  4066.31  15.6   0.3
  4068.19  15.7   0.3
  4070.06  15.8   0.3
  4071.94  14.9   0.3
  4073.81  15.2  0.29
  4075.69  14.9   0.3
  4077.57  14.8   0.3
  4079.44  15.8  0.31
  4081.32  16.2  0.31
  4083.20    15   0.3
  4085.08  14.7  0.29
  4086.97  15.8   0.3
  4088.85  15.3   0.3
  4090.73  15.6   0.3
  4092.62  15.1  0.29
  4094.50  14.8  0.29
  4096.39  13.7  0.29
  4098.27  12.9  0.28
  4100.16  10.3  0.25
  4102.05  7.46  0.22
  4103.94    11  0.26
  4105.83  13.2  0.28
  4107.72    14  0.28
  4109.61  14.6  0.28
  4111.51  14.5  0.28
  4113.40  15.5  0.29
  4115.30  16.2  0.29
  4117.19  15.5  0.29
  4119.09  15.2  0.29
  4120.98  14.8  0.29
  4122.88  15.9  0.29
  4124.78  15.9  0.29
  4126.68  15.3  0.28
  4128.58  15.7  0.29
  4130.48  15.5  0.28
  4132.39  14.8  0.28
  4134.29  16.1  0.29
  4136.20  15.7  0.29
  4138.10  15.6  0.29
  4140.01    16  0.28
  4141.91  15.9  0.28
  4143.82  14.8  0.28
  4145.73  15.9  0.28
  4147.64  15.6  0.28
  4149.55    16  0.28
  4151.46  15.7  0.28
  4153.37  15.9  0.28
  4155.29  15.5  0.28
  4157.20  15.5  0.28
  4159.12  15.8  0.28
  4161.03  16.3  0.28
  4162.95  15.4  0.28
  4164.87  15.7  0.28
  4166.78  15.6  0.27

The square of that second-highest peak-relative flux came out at 1.0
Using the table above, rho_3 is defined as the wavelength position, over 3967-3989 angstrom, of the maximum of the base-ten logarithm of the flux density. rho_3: 3988.42 angstrom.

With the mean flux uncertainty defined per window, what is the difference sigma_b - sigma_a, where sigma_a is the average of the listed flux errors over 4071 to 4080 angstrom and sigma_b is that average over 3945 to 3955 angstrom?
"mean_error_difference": 0.03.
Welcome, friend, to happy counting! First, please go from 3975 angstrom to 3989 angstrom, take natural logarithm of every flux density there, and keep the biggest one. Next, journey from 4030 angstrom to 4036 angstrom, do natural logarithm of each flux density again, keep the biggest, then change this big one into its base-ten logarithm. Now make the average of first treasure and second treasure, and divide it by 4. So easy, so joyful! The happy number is 0.398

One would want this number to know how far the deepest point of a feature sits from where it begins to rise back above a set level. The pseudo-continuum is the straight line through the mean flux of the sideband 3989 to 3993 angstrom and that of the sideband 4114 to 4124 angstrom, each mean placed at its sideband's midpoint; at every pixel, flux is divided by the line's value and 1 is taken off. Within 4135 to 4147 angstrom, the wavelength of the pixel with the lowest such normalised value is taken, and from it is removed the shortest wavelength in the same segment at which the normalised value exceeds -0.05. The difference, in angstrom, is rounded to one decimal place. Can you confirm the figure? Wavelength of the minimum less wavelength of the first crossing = 7.6 angstrom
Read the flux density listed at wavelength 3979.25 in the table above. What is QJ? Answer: 14.5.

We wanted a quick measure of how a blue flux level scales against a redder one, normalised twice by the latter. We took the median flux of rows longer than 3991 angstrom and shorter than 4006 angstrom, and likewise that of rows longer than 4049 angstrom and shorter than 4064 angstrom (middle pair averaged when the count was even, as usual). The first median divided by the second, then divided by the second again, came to 0.064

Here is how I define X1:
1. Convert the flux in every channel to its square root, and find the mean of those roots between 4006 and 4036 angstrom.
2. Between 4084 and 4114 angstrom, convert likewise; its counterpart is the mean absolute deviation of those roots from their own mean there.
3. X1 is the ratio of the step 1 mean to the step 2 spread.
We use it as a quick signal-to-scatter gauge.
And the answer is 16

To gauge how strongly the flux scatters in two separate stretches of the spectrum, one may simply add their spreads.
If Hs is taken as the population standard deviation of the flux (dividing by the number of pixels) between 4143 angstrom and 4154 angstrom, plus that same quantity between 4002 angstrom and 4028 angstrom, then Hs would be 0.76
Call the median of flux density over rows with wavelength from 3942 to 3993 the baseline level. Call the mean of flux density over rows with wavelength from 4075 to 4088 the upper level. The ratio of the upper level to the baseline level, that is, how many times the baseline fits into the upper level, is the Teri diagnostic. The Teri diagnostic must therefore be 1.04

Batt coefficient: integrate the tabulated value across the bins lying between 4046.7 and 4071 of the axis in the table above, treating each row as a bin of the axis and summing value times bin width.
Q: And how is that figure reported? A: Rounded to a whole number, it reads 384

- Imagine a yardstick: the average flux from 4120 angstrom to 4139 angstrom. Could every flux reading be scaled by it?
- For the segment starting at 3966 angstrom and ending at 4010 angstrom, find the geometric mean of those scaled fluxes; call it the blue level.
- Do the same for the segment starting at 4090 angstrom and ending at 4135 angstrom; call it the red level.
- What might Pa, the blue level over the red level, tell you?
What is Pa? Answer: 0.93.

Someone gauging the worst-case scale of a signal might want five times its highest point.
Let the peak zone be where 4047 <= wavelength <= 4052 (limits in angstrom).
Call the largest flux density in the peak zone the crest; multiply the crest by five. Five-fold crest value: 82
